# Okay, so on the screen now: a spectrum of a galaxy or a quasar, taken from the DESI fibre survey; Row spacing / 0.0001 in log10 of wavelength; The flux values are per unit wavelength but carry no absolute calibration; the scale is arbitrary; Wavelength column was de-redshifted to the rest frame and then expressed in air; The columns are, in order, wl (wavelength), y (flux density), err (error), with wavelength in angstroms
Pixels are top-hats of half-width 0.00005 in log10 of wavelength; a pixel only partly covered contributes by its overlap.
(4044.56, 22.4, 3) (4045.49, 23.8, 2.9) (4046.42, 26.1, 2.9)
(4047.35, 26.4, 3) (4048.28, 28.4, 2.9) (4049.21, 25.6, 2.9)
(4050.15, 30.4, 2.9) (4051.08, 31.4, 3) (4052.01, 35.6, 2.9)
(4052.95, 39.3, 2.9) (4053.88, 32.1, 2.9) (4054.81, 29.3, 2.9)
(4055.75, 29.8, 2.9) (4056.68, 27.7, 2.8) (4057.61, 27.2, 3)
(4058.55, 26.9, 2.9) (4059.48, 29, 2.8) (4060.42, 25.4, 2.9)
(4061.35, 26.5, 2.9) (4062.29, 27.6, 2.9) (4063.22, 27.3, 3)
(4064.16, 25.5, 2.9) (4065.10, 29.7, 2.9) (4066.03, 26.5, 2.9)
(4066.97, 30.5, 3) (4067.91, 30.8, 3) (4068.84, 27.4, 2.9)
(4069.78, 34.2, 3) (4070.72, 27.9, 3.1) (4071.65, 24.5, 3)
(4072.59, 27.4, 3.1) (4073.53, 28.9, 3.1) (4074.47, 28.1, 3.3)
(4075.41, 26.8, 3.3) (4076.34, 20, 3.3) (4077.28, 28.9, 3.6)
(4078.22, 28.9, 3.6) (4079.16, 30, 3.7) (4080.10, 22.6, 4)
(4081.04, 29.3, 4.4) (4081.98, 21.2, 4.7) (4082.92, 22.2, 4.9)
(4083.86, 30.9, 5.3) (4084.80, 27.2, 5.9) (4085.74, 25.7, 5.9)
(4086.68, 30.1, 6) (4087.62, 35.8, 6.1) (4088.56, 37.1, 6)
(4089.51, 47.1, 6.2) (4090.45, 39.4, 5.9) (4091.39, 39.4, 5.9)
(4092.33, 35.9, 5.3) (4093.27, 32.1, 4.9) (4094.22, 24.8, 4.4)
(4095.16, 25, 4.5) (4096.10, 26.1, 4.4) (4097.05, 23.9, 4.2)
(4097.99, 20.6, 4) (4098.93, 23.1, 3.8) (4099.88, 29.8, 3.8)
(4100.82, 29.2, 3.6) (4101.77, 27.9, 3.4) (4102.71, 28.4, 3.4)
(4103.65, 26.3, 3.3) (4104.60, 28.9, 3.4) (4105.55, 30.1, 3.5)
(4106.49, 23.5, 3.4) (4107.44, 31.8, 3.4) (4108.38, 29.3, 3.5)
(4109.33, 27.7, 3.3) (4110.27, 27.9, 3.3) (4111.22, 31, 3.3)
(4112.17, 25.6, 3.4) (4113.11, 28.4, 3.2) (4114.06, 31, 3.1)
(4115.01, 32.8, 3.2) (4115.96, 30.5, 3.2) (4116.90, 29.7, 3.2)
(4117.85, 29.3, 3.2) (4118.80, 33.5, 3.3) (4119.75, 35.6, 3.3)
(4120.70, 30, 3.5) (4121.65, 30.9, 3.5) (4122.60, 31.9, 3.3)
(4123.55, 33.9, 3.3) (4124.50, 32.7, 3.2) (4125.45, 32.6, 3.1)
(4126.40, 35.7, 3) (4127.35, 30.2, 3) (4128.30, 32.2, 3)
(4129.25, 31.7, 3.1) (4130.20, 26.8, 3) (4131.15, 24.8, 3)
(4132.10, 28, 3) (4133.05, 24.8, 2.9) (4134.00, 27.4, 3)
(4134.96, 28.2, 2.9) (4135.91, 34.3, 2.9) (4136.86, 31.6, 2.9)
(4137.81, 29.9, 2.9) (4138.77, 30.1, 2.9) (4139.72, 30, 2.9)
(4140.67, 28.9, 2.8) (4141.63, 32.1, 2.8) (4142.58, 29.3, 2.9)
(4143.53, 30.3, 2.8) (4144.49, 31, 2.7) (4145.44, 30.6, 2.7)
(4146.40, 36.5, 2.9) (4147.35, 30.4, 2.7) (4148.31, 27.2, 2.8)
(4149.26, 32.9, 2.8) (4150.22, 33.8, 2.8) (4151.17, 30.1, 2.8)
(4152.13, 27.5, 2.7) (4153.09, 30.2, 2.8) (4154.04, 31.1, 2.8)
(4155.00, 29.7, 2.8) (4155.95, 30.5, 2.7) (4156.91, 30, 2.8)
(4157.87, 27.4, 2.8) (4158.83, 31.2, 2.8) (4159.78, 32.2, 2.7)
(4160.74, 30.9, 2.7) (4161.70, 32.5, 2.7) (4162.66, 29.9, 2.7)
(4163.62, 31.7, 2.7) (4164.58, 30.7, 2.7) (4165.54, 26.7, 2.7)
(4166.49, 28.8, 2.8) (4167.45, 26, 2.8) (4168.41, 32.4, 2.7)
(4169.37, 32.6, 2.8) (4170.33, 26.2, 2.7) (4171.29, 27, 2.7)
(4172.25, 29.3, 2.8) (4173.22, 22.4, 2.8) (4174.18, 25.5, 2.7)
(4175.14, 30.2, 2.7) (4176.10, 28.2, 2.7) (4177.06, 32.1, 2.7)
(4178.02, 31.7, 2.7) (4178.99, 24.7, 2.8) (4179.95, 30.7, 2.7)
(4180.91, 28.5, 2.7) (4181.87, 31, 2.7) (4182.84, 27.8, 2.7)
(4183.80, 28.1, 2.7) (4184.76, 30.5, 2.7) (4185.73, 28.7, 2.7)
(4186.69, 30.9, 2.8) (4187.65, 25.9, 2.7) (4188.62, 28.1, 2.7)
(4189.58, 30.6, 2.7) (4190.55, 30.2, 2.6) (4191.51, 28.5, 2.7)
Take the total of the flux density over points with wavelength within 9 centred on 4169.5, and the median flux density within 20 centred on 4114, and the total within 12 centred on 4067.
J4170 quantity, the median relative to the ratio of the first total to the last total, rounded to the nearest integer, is 44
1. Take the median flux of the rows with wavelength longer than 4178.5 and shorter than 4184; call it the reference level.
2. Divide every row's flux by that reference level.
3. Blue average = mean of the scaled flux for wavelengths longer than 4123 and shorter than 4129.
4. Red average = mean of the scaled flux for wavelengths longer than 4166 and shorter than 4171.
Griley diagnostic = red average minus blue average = -0.13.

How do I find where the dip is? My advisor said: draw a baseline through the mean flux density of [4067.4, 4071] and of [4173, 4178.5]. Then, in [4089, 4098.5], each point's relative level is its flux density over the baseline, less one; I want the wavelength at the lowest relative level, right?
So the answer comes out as 4097.99 angstroms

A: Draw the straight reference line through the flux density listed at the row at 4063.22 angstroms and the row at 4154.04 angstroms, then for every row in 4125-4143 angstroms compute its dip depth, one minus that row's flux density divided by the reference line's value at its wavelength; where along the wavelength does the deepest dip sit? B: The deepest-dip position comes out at 4133.05 angstroms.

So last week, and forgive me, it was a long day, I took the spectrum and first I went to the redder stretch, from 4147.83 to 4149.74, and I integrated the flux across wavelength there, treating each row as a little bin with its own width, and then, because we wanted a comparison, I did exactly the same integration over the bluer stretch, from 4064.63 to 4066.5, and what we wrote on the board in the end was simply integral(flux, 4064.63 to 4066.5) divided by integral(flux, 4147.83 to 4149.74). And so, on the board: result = 0.92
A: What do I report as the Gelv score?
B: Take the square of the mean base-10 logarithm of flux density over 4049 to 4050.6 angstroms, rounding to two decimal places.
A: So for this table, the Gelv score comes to 2.09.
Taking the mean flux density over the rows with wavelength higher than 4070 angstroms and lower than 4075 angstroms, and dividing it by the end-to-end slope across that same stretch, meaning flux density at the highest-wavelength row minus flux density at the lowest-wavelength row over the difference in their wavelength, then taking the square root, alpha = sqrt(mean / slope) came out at 23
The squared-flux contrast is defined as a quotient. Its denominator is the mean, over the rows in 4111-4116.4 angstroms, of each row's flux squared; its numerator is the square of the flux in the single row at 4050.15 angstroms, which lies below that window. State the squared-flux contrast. 1.0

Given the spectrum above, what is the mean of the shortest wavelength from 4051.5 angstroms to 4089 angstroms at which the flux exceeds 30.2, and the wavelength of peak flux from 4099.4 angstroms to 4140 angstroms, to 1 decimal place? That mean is 4089.2 angstroms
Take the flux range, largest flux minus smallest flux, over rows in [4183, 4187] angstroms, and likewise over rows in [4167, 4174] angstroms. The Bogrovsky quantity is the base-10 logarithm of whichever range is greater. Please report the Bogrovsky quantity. 1.01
